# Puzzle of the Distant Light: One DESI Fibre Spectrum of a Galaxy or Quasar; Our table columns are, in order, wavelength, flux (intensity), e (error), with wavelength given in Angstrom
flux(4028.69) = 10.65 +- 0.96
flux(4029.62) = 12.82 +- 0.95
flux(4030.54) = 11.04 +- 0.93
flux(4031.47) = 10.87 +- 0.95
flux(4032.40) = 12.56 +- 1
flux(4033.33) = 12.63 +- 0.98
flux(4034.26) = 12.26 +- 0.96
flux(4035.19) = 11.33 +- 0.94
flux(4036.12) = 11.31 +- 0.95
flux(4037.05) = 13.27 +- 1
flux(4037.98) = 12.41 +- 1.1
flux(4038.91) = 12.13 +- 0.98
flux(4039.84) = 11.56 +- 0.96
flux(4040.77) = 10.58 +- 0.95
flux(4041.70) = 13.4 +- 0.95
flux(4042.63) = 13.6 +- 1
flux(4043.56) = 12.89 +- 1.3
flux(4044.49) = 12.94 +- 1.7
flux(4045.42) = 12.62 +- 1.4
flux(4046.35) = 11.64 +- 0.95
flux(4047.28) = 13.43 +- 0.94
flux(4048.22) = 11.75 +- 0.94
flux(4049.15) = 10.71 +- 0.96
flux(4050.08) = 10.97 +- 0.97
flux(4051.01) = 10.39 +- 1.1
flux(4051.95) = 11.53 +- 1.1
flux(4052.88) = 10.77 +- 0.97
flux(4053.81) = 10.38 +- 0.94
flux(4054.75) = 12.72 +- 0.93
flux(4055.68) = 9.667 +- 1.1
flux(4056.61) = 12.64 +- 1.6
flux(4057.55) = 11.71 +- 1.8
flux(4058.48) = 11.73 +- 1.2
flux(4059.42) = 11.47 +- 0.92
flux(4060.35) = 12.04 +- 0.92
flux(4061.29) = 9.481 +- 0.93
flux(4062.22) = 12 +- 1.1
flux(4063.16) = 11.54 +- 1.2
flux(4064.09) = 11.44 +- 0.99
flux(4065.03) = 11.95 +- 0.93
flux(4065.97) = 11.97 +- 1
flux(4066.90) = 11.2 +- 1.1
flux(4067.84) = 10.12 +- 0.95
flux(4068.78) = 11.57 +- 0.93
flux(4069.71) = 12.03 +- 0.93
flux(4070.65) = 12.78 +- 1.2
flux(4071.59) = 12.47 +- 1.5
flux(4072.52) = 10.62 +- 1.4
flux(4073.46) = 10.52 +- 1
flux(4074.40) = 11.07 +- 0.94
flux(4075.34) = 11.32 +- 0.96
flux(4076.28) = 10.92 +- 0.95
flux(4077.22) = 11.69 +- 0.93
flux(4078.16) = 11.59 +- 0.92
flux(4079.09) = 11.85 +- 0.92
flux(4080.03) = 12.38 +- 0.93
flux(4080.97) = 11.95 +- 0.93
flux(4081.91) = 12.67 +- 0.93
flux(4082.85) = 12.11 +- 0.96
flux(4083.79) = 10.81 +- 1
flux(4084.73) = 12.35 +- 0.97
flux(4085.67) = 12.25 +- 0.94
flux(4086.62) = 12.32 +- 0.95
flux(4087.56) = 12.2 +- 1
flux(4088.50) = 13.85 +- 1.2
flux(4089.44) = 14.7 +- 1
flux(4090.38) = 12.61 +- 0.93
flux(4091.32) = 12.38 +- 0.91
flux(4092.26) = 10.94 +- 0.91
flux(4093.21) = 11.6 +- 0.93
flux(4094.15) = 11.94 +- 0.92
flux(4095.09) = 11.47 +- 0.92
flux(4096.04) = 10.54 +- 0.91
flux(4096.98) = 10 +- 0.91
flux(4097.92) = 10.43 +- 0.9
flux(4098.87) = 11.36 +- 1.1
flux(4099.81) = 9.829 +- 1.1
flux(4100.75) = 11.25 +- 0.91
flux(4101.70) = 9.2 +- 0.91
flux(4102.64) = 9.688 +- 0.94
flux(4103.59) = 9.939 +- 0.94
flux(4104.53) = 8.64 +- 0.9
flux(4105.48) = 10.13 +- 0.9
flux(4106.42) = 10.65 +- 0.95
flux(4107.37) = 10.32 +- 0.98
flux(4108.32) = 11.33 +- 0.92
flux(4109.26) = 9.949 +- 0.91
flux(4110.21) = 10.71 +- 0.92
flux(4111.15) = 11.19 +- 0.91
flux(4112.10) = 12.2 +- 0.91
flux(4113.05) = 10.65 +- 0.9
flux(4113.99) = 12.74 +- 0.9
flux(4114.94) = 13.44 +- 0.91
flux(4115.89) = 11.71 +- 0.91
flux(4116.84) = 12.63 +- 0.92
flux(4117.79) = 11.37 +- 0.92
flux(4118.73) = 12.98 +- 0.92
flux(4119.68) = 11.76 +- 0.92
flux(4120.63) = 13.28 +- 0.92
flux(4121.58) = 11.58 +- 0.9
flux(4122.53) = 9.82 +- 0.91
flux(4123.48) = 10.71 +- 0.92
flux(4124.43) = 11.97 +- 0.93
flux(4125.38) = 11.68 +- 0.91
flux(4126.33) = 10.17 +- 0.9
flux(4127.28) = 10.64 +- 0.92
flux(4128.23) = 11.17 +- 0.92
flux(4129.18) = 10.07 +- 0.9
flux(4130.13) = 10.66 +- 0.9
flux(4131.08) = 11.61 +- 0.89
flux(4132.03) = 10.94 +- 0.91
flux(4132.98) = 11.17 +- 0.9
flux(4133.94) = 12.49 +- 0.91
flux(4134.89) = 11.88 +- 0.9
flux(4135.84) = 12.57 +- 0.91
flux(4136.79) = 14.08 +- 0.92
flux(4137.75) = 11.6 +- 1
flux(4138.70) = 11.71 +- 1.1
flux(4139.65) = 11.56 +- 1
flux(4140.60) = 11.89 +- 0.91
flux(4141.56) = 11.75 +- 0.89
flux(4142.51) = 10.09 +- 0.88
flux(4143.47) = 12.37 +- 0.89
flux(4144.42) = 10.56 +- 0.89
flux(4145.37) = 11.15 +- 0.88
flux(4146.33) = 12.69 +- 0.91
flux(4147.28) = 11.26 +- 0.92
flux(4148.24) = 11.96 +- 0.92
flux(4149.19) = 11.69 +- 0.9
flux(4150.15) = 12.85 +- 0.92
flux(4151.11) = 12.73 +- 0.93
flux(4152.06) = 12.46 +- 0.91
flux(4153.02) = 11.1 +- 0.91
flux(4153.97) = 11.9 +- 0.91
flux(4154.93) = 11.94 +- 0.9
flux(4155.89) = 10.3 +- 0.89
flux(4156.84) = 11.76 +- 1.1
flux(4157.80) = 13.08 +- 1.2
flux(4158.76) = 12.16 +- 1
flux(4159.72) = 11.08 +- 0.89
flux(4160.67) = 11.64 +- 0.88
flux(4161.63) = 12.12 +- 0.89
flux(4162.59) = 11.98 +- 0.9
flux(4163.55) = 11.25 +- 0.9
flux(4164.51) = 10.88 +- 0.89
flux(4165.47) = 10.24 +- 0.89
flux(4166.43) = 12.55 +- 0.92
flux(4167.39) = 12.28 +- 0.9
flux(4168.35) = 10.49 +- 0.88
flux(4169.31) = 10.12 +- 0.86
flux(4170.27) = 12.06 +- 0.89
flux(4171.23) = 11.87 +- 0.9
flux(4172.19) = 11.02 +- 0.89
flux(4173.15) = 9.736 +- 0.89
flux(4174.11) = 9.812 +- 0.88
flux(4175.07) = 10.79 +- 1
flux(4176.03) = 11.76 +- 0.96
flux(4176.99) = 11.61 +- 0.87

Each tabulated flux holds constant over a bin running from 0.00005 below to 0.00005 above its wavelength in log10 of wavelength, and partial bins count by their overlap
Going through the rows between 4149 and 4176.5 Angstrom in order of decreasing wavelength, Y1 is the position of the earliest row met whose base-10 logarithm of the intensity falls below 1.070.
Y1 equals 4175.07 Angstrom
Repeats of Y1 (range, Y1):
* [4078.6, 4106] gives 4105.48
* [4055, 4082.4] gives 4078.16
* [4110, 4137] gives 4132.98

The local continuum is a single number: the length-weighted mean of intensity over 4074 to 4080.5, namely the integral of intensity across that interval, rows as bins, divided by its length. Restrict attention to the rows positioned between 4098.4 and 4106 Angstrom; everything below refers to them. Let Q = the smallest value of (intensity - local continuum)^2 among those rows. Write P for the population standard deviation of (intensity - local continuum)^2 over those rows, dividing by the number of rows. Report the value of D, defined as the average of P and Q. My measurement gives 1.3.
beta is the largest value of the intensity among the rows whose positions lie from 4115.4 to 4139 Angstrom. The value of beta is 14.08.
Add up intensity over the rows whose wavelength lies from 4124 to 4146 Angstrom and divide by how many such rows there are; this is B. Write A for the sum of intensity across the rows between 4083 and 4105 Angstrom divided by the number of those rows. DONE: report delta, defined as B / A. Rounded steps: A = 11.3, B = 11.5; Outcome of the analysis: 1.01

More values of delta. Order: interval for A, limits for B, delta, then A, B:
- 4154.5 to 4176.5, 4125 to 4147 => 1.01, 11.3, 11.5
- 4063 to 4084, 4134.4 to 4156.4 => 1.02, 11.6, 11.8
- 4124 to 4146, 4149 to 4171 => 1.02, 11.5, 11.7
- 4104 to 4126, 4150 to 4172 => 1.03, 11.4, 11.7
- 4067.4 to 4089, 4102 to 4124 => 0.95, 11.8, 11.2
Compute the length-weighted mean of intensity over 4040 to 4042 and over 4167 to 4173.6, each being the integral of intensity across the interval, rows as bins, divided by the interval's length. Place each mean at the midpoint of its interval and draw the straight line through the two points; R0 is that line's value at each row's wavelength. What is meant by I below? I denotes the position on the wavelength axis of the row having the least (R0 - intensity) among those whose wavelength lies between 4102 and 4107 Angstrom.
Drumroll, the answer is 4106.42 Angstrom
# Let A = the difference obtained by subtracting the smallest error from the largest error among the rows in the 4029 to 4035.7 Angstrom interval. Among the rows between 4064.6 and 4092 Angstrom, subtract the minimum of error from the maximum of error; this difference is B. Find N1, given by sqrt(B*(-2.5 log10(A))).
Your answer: 1.31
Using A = 0.07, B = 0.59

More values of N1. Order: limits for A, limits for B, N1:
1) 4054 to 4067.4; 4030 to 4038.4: 0.15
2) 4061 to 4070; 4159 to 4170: 0.29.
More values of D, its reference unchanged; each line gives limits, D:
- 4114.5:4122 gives 0.7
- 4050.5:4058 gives 0.5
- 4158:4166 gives 0.3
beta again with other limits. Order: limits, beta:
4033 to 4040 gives 13.27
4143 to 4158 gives 13.08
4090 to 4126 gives 13.44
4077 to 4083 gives 12.67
